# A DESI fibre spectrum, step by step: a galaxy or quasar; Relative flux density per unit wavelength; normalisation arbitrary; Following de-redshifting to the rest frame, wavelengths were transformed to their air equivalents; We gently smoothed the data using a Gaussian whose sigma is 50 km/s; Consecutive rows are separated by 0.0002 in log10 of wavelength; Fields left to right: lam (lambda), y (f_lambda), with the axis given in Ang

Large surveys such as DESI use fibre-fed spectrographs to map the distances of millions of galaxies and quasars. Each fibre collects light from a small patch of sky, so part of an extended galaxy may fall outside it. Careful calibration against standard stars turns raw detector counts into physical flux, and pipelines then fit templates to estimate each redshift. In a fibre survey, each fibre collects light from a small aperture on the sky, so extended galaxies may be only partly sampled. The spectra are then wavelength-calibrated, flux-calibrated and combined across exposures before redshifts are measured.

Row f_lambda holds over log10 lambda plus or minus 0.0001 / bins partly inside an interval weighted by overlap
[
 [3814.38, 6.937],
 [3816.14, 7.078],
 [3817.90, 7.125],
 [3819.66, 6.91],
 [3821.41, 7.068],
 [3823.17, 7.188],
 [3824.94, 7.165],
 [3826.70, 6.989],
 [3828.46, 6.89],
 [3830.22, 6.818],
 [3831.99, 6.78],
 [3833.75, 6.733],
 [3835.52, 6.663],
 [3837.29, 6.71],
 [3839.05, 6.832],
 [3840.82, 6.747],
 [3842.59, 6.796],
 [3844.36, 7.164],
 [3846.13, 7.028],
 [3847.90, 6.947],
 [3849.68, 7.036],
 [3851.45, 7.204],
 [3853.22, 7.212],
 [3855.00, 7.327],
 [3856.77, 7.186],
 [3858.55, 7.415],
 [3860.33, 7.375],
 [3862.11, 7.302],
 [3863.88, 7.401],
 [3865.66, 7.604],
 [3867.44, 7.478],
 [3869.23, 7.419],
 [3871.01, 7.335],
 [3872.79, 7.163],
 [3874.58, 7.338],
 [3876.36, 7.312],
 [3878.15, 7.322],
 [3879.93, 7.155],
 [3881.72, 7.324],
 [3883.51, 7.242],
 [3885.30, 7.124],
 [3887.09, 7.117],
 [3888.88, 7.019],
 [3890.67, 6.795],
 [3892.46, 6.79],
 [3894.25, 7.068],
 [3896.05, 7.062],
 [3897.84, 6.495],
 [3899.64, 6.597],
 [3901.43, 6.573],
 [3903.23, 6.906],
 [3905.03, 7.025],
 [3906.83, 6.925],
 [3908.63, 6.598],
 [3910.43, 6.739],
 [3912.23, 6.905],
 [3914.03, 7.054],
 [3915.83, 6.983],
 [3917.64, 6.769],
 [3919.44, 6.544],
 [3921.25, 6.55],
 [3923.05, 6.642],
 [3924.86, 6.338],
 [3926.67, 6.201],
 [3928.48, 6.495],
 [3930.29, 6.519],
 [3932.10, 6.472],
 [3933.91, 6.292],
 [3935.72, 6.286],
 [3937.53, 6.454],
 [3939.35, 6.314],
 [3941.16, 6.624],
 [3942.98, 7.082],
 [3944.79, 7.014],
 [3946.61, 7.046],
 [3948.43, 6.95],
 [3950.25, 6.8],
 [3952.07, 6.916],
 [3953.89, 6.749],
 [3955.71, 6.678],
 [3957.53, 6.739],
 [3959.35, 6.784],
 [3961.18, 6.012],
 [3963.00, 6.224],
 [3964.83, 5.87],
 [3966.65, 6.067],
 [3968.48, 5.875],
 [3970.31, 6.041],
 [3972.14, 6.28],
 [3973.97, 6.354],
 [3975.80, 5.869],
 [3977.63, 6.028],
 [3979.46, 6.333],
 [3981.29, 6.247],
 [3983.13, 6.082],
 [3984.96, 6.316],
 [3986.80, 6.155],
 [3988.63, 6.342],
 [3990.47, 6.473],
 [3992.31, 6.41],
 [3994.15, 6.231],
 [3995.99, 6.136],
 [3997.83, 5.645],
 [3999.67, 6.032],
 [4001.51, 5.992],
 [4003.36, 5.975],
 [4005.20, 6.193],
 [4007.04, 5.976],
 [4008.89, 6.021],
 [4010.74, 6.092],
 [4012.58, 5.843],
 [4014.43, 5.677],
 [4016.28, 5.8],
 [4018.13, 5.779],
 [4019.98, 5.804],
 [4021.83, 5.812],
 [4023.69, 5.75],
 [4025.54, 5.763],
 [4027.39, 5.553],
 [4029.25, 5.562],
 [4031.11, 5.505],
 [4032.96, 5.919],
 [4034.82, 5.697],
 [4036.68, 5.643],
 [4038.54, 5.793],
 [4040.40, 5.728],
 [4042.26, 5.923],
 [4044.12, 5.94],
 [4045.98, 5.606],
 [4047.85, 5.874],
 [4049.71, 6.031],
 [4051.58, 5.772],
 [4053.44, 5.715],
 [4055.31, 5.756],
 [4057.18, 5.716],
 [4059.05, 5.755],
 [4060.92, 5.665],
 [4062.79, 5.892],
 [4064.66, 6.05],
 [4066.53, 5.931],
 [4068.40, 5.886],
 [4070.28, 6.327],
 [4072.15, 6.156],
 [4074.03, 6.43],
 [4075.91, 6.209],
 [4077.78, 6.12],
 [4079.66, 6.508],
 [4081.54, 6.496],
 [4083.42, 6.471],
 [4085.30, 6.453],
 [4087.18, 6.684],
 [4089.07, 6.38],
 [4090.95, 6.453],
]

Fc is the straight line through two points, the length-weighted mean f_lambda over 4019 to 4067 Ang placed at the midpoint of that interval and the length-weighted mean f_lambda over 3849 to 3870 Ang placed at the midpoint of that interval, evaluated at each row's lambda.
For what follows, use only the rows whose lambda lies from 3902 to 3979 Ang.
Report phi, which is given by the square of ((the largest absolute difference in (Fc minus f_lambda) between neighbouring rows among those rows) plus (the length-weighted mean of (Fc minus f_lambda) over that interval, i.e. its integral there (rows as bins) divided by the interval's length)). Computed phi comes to 0.7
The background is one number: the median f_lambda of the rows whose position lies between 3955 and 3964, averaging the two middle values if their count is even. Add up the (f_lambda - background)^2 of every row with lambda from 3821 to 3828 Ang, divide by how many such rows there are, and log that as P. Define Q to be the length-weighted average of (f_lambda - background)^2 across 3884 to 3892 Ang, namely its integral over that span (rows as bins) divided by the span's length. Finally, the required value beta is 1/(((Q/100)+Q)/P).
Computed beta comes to 1.4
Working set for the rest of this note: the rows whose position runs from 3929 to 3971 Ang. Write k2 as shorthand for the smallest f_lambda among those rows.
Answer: 5.87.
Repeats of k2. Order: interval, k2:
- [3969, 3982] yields 5.869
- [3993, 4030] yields 5.553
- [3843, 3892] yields 6.795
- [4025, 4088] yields 5.505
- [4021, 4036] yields 5.505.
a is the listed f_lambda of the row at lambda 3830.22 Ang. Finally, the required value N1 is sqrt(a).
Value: 2.61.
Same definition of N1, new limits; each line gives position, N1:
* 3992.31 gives 2.53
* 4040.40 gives 2.39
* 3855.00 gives 2.71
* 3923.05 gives 2.58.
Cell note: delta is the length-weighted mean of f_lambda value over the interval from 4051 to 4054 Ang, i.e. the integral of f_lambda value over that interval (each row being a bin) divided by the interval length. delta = 5.8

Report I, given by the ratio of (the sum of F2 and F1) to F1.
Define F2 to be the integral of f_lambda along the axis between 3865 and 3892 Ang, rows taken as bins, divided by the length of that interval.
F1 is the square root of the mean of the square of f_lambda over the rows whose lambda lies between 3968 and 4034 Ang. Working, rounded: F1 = 6.0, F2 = 7.2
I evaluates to 2.21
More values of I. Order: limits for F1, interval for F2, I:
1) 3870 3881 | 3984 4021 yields 1.83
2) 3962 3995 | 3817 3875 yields 2.15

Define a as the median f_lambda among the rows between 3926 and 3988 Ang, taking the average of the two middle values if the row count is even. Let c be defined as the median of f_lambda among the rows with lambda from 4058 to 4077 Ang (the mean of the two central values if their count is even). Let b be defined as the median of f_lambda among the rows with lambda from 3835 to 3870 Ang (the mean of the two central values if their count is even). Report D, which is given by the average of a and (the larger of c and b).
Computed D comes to 6.76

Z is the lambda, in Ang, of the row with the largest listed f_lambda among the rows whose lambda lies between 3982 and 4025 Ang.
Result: 3990.47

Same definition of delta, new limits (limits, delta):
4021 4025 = 5.8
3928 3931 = 6.5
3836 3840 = 6.8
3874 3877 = 7.3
